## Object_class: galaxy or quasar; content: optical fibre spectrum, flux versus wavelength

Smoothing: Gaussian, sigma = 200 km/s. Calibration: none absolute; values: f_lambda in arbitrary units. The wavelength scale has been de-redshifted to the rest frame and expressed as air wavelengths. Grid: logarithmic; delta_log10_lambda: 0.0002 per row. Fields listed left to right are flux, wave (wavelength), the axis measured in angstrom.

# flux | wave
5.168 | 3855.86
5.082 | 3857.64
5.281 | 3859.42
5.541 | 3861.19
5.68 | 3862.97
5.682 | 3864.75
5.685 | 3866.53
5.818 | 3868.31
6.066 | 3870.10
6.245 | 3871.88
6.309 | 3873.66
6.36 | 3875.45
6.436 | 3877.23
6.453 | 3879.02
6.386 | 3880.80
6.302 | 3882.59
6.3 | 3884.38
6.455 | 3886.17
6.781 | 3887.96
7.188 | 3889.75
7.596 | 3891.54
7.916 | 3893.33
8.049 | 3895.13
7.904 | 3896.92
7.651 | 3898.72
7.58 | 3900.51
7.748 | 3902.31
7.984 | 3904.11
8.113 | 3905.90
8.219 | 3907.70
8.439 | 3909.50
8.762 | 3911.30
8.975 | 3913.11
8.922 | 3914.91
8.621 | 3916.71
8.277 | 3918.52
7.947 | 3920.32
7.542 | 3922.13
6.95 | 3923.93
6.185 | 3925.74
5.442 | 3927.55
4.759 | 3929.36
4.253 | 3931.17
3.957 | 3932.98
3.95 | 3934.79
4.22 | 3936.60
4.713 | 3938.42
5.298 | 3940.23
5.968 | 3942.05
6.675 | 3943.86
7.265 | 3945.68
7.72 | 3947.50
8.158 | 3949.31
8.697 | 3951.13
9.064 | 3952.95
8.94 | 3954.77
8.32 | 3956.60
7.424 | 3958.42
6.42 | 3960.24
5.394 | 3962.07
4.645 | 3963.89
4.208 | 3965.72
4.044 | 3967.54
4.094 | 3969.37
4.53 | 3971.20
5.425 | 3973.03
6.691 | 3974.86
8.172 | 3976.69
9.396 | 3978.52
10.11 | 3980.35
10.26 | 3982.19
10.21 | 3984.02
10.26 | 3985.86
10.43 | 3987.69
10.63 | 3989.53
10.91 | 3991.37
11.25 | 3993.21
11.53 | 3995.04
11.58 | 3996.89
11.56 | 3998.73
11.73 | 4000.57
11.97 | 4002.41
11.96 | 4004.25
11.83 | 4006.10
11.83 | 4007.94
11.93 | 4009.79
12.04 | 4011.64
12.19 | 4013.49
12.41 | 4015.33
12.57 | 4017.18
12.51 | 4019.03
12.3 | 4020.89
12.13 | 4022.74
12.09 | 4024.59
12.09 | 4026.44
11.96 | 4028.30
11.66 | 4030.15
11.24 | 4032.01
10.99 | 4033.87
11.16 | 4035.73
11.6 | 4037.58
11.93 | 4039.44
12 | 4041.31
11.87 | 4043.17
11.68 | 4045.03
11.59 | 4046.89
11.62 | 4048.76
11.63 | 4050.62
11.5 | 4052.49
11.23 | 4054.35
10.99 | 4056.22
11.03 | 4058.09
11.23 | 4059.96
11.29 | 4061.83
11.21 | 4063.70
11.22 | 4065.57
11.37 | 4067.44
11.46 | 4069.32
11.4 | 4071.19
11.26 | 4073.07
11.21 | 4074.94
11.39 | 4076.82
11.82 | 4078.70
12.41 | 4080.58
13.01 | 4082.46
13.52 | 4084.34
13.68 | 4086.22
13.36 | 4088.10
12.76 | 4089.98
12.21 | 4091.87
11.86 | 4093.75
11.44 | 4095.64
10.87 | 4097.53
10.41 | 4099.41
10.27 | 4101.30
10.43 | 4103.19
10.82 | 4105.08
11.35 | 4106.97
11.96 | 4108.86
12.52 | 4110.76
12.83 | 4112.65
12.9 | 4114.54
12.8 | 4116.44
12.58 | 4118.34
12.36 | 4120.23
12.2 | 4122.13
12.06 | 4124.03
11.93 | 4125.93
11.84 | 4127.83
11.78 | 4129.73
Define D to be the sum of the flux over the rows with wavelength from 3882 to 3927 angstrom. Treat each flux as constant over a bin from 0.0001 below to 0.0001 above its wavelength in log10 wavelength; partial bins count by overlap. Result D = 192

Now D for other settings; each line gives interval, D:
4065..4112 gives 294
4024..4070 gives 288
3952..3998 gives 204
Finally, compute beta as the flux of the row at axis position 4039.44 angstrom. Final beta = 11.93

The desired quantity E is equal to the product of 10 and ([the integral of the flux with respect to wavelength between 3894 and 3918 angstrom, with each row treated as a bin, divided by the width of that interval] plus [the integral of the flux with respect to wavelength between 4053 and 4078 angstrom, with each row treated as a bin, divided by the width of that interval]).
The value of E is 195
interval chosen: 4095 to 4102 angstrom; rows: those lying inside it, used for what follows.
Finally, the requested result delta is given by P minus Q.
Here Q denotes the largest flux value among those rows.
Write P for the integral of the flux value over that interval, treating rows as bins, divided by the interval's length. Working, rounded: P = 10.7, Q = 11.44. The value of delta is -0.70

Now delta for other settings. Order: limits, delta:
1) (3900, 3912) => -0.63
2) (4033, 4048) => -0.40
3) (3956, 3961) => -0.95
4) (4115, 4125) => -0.38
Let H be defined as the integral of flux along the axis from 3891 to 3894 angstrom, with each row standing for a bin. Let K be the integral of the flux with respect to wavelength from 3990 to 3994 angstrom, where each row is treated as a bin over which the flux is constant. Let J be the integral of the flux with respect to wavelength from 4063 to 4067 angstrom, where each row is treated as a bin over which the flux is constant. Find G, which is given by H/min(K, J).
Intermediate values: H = 23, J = 45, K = 44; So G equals 0.5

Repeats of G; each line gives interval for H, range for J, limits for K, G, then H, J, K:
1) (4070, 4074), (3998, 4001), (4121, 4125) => 1.3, 45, 35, 49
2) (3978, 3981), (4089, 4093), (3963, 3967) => 1.7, 29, 50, 18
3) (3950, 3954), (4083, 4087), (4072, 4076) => 0.8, 35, 54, 45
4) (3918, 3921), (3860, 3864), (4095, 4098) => 1.1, 24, 22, 33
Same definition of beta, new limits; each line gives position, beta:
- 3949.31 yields 8.158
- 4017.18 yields 12.57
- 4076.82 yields 11.39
